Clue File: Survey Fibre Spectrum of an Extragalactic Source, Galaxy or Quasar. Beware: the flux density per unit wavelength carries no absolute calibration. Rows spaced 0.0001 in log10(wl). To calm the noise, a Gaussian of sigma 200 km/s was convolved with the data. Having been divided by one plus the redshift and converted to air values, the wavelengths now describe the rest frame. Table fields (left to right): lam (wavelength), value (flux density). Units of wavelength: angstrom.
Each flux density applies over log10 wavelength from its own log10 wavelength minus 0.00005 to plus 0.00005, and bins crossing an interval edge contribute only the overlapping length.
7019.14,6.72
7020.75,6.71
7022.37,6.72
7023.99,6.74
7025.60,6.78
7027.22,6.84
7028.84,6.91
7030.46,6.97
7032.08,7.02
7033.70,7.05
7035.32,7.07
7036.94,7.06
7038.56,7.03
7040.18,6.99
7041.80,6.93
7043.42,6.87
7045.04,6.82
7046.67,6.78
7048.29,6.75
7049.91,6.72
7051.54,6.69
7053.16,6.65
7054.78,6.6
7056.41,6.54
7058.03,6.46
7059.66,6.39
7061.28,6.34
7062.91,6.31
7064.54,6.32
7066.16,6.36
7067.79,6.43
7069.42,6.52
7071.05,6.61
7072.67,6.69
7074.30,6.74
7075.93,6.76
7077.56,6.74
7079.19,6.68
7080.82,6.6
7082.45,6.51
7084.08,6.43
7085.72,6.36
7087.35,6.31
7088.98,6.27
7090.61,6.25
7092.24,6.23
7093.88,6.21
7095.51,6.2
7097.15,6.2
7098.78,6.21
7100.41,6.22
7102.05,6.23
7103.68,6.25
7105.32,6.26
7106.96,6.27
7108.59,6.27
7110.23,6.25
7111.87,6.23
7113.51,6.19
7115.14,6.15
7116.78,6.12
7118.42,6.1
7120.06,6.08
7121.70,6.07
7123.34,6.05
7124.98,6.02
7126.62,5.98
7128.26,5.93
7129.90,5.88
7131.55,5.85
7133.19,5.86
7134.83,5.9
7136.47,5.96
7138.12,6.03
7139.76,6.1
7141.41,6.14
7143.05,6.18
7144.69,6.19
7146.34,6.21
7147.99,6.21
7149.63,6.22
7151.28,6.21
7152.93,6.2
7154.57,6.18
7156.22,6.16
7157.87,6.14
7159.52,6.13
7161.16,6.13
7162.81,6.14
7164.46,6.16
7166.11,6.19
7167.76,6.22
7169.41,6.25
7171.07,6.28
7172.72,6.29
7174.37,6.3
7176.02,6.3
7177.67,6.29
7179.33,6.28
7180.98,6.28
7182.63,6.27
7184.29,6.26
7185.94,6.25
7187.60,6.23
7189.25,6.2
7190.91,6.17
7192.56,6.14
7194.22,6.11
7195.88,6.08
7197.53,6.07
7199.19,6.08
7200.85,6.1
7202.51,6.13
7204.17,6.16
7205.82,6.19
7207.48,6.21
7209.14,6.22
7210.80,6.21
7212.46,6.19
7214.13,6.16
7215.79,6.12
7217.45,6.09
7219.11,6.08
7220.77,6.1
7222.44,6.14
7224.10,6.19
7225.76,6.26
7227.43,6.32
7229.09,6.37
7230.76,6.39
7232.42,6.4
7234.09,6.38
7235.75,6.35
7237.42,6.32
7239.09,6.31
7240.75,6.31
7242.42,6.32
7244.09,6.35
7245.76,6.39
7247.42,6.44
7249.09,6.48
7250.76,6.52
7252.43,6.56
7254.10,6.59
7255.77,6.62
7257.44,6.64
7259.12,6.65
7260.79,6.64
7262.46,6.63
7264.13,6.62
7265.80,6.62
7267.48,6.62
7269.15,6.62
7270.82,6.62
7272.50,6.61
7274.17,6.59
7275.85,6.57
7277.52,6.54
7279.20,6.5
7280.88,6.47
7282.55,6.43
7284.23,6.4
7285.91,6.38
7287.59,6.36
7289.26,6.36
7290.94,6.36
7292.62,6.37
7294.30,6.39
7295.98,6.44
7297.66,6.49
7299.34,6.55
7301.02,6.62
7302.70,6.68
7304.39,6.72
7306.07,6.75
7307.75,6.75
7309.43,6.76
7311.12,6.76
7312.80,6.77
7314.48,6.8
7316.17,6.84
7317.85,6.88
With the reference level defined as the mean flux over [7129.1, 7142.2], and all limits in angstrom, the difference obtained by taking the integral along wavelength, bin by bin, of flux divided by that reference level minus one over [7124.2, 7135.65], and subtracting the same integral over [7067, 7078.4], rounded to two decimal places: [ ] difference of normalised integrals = -1.39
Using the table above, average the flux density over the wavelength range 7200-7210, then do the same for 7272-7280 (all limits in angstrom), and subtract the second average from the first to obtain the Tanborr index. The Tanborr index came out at -0.39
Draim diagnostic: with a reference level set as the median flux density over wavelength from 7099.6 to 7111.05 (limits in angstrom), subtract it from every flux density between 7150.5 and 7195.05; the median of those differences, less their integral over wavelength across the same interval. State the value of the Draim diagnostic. 2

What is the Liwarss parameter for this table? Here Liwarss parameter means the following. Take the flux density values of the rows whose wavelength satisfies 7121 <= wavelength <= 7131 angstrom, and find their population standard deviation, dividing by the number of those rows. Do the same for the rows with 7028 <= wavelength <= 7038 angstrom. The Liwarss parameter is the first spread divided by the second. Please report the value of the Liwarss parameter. 1.17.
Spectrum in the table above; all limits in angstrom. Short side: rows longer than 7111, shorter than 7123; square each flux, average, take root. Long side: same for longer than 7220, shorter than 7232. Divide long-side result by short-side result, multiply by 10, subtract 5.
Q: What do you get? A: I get 5.2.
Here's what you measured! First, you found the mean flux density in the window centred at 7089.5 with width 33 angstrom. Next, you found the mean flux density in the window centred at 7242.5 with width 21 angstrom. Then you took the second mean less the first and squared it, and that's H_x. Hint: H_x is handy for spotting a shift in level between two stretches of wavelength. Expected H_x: 0.00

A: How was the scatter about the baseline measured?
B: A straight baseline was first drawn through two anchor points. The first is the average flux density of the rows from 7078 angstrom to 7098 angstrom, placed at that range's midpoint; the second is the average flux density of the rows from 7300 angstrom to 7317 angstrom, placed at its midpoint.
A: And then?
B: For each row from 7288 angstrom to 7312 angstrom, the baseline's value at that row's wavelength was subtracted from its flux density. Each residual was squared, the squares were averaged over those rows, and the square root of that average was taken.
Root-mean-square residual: 0.22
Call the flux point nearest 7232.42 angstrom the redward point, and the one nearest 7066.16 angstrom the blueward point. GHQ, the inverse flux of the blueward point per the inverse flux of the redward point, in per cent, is 101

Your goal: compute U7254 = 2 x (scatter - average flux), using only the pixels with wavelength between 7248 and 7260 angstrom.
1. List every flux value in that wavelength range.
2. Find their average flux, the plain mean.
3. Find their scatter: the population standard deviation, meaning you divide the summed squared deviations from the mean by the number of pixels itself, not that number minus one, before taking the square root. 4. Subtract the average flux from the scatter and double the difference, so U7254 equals -13.0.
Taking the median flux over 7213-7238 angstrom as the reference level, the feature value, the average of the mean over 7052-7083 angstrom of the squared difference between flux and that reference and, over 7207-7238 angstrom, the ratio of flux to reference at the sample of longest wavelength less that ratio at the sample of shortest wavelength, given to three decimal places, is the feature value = 0.059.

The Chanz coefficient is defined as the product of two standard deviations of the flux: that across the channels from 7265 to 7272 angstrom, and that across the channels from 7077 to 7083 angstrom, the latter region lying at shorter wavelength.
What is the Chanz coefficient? 0.0000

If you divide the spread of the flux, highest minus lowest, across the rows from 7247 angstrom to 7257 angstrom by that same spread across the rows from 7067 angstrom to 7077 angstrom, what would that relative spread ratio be 0.5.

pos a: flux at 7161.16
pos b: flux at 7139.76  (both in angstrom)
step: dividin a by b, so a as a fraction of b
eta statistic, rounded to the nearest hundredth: 1.00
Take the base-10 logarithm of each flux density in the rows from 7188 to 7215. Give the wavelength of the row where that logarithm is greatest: 7209.14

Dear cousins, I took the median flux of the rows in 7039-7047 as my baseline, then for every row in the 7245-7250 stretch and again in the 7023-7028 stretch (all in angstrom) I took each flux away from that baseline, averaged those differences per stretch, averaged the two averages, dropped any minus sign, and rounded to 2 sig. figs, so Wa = 0.26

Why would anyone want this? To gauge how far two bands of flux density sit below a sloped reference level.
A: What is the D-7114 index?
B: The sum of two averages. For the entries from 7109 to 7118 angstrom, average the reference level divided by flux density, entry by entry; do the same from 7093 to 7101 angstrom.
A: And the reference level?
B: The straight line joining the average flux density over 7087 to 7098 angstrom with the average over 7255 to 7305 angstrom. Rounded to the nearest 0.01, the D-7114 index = 2.02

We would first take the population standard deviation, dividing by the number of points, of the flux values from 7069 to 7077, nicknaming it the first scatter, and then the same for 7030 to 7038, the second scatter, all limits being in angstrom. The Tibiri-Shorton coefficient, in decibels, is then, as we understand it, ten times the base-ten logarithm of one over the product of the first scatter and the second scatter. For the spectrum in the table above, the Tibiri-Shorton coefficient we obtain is 25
